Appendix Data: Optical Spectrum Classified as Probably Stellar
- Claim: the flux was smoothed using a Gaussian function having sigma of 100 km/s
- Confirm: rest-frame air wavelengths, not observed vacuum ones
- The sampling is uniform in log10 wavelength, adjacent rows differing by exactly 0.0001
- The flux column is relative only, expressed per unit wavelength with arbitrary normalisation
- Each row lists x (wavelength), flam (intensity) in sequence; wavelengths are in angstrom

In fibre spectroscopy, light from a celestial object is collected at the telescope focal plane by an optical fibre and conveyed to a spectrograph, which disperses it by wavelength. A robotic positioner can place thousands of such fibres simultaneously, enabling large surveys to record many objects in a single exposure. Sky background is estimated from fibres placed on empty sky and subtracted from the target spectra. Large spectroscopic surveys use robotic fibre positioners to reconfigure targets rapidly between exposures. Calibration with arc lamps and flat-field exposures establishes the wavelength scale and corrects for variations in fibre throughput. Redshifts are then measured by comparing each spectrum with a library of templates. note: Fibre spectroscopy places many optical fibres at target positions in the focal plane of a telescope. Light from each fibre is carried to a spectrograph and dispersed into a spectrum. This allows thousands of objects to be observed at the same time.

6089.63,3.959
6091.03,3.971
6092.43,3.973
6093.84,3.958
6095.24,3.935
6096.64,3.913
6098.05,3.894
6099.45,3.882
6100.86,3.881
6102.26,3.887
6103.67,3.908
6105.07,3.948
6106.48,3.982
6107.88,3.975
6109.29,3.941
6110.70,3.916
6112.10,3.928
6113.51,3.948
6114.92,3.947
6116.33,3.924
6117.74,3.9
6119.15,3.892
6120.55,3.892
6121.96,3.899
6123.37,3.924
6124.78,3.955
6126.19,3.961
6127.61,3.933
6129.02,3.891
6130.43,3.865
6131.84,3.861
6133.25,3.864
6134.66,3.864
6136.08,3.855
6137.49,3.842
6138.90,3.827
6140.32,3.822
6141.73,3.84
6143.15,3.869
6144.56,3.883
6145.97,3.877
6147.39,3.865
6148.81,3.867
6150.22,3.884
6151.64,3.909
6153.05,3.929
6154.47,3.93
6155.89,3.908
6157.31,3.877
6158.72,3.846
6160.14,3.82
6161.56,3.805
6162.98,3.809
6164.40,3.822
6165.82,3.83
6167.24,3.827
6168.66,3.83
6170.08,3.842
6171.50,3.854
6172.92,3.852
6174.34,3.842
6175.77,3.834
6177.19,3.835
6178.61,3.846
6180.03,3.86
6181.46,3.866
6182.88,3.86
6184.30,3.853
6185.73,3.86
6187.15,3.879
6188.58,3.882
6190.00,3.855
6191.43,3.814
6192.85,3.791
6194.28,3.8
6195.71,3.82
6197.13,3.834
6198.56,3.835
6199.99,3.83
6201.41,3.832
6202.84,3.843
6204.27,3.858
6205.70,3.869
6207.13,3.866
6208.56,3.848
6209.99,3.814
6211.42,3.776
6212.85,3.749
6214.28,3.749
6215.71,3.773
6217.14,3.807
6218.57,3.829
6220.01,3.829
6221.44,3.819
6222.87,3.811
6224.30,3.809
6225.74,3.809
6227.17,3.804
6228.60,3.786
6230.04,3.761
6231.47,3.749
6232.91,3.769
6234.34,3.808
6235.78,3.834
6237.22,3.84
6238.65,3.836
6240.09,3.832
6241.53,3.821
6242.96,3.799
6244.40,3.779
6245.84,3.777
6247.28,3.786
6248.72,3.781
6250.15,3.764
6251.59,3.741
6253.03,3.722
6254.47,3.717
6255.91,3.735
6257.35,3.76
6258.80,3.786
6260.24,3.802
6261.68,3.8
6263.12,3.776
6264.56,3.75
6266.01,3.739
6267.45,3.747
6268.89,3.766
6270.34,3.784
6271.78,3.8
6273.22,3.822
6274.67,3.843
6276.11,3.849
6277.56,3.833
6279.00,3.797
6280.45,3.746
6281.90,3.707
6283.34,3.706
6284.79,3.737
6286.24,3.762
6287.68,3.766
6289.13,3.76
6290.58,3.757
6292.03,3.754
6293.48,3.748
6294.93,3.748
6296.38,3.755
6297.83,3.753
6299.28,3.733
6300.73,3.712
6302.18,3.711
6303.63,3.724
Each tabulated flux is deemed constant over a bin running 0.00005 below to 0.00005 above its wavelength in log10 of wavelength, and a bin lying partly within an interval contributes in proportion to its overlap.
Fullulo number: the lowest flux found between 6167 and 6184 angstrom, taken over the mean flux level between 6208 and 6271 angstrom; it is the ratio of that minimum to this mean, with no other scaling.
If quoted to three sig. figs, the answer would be 1.01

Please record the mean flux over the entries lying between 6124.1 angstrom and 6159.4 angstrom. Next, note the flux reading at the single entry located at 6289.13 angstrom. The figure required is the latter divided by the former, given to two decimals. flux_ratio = 0.97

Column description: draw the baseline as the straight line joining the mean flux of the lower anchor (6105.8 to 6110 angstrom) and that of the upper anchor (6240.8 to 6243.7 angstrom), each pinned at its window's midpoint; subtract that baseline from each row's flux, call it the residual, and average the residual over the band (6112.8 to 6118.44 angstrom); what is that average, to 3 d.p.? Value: -0.027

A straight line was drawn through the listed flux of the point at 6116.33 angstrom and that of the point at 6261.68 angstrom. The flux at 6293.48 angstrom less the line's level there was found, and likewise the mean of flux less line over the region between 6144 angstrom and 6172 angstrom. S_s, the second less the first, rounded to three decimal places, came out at -0.003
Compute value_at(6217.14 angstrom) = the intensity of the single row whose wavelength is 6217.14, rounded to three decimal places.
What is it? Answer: 3.807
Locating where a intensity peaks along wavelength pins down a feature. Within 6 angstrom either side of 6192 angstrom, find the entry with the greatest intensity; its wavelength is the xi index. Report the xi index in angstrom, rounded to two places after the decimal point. 6188.58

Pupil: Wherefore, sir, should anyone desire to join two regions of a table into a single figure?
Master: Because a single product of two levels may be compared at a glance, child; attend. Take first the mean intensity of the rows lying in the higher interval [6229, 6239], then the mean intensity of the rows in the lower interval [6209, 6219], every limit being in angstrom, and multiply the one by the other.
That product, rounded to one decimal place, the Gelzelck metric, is 14.4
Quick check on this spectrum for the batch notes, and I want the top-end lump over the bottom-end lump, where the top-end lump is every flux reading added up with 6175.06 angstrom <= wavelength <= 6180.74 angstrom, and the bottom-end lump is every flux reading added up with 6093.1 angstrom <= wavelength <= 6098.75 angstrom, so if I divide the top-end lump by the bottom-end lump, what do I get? 0.979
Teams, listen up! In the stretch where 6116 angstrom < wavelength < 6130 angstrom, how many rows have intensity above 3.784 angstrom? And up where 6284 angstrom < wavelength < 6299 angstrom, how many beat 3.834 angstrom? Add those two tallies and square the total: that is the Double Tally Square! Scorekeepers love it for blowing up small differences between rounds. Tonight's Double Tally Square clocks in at 100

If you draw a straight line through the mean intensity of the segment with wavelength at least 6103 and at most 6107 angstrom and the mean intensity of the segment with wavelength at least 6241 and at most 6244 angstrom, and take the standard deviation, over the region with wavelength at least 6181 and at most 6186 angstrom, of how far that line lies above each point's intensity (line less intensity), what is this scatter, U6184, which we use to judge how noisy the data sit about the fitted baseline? 0.004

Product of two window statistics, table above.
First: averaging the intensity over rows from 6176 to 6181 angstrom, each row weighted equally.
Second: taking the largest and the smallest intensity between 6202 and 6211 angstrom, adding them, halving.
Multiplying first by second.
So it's 14.78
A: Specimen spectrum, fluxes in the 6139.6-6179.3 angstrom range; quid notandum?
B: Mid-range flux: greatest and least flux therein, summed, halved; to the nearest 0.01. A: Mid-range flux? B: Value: 3.87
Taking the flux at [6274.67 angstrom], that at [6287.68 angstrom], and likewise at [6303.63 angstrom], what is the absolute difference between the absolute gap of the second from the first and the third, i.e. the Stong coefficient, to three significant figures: 3.65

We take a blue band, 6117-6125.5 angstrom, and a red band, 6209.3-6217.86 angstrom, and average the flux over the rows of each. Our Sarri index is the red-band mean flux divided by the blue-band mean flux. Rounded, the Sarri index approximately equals 0.966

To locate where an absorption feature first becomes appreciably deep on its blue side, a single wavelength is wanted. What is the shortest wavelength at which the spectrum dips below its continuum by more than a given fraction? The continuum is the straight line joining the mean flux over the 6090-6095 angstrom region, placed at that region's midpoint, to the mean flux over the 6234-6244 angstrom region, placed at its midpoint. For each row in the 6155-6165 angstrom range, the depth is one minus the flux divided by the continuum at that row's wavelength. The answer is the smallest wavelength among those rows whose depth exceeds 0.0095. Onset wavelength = 6158.72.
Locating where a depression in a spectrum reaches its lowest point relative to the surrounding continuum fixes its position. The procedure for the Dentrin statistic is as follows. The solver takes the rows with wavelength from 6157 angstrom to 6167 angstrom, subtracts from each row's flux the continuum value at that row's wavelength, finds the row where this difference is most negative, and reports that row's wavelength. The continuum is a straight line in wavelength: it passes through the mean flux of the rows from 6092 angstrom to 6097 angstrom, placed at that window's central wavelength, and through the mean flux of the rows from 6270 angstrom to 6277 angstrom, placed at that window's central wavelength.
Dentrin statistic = 6161.56 angstrom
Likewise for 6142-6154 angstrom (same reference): 6147.39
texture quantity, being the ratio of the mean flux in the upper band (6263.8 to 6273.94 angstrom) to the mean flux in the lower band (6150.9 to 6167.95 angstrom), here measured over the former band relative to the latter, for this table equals 0.978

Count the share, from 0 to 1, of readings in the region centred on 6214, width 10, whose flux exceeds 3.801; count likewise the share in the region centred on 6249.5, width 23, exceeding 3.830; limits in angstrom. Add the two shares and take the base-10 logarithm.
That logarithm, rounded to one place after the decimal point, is -0.3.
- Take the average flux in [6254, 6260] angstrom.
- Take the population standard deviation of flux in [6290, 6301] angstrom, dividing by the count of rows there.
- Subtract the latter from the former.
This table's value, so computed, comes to 3.74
